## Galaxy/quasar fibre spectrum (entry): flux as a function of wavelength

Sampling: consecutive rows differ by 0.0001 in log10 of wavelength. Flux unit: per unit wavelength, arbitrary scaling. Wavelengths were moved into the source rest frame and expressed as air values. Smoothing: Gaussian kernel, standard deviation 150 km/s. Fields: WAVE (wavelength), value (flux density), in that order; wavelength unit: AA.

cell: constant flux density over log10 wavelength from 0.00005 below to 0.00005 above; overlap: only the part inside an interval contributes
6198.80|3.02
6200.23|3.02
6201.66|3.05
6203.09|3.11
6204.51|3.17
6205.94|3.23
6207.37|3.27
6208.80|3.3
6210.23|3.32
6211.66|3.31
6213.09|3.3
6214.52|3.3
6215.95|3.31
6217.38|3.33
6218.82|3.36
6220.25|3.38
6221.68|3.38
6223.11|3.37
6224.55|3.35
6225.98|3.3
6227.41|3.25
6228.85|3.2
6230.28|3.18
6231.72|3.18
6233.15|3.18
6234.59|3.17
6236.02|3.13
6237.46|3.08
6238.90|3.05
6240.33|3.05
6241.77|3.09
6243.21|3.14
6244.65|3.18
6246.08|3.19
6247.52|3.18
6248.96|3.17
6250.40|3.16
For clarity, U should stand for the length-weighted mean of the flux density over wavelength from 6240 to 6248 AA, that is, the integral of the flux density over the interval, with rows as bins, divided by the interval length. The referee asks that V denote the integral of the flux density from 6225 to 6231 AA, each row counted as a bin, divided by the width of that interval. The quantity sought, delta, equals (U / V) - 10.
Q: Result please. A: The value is -9.03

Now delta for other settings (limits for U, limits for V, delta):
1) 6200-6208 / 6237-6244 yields -8.98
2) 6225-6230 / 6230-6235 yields -8.98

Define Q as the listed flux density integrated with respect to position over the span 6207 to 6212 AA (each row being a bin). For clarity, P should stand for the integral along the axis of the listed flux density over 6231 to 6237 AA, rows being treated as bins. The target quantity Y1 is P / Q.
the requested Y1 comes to 1.15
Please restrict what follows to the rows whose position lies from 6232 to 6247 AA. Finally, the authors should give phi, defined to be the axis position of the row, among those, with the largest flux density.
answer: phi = 6246.08 AA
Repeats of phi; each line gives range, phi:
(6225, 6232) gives 6225.98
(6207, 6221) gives 6220.25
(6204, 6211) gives 6210.23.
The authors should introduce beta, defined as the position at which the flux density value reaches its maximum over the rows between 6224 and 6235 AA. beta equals 6224.55 AA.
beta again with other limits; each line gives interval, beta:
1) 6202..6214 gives 6210.23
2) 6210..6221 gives 6220.25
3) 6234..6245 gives 6244.65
